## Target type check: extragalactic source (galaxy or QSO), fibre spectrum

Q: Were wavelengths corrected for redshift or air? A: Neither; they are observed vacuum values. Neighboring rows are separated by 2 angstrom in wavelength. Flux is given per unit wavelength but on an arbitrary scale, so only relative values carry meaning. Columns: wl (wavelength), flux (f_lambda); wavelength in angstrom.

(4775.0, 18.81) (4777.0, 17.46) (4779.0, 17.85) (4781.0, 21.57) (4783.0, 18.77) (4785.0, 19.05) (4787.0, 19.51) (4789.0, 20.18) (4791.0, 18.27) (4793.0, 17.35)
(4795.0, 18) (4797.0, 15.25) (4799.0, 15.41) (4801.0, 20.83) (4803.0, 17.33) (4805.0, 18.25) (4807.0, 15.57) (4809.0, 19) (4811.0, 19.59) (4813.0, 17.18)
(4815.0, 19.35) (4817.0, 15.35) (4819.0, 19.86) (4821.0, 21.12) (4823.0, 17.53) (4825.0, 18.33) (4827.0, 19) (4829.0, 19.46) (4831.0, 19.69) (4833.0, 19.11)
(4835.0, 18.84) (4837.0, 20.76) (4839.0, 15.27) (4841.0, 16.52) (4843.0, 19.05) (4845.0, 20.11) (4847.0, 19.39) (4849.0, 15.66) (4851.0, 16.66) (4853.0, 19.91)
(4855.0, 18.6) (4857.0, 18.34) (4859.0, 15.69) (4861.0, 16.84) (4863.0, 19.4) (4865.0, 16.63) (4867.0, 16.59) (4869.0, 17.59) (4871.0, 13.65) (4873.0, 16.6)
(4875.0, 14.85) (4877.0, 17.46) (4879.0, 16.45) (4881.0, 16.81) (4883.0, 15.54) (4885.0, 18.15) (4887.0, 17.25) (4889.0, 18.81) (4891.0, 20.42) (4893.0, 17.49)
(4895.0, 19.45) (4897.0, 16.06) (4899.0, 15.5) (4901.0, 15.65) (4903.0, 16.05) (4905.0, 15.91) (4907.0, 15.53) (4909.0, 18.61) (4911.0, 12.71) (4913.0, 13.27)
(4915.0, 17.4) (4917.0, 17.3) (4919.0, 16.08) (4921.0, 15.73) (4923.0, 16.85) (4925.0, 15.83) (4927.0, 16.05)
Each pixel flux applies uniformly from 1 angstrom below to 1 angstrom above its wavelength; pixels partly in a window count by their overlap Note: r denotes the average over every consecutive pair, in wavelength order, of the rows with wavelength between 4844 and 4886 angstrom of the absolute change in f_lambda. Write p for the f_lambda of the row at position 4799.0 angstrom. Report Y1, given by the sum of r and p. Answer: 17.3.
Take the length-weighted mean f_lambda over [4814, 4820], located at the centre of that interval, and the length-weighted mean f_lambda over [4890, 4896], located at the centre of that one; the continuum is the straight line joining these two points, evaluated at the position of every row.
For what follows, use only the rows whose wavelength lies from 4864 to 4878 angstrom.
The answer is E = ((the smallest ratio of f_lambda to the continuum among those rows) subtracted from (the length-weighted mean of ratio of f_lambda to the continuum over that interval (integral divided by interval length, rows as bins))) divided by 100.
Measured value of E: 0.0014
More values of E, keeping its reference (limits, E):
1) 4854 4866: 0.0010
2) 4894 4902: 0.0006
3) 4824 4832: 0.0004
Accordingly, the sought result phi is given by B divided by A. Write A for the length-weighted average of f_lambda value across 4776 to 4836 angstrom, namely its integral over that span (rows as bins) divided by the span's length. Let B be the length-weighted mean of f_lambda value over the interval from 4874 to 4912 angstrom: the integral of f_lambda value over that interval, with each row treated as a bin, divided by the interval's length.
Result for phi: 0.91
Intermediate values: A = 18.5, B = 16.8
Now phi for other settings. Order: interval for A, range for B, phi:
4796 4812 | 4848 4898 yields 0.98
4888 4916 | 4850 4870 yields 1.06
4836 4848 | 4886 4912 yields 0.91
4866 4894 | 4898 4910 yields 0.95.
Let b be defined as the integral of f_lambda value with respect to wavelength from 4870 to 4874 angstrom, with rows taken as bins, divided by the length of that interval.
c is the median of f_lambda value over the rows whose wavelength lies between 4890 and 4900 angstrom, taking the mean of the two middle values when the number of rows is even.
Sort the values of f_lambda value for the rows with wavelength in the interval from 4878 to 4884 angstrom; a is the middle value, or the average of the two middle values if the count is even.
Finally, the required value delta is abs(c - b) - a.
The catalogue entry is -14.1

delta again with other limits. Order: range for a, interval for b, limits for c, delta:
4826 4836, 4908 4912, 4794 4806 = -17.1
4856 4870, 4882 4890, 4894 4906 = -15.4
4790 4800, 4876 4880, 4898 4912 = -16.0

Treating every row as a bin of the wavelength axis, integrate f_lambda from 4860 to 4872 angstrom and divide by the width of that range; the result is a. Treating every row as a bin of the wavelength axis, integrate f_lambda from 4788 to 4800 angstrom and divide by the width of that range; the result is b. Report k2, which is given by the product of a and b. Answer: 292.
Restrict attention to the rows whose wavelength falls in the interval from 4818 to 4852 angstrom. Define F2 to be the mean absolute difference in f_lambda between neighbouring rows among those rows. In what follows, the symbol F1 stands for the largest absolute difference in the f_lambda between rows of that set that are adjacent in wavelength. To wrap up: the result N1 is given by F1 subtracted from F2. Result -3.9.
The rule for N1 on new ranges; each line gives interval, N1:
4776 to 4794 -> -2.3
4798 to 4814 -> -2.7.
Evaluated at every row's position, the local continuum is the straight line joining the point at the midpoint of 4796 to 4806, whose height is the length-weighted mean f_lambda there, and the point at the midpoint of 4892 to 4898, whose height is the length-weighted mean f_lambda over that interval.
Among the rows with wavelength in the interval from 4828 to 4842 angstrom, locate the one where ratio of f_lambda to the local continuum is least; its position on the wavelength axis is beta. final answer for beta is 4839.0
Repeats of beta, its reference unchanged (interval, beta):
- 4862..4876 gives 4871.0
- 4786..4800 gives 4797.0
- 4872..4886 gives 4875.0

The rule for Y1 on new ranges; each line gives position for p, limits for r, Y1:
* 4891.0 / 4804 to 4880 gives 22.4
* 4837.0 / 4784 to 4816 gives 22.7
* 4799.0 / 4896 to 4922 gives 16.8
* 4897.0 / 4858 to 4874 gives 18.1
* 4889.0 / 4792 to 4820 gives 21.4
